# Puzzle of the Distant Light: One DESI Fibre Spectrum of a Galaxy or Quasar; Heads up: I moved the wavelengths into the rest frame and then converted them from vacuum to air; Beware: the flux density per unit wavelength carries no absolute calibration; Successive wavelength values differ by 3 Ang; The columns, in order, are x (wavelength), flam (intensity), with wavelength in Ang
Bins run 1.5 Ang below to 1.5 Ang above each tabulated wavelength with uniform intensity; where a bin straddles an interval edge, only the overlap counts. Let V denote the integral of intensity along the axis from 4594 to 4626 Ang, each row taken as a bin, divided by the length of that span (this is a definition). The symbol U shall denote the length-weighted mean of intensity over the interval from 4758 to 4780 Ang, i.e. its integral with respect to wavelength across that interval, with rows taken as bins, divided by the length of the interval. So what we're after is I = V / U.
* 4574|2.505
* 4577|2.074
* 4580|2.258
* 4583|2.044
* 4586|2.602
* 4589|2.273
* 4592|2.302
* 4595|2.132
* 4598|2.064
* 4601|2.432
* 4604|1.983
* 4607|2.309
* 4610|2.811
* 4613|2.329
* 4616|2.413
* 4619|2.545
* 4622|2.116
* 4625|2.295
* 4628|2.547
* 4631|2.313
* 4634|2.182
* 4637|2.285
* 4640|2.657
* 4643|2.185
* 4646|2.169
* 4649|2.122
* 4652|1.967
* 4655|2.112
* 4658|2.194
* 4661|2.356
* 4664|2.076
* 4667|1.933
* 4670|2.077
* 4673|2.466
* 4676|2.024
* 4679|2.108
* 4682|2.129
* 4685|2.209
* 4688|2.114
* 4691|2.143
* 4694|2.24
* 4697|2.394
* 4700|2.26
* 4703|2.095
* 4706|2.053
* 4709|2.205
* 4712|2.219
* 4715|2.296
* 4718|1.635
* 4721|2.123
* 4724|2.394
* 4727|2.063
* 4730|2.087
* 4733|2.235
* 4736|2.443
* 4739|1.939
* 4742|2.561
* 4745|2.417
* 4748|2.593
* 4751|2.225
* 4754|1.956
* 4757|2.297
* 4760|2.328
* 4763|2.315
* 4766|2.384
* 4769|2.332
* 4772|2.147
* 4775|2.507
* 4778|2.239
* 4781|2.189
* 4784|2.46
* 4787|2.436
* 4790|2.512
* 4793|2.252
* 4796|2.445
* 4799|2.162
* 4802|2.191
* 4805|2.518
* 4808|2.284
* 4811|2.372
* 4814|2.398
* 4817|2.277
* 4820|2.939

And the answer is 1.00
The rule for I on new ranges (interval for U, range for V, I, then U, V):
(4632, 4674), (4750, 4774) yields 1.03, 2.20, 2.25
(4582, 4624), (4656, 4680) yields 0.93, 2.31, 2.15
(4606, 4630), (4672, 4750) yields 0.91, 2.42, 2.21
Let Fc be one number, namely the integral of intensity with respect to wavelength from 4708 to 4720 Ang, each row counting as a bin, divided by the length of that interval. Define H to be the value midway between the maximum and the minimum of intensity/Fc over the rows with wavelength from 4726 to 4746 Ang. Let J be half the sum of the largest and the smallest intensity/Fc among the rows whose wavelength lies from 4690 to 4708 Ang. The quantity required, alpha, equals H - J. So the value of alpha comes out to 0.01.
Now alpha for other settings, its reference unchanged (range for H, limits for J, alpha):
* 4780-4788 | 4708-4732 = 0.15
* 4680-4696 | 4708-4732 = 0.08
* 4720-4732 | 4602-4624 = -0.08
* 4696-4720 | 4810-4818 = -0.15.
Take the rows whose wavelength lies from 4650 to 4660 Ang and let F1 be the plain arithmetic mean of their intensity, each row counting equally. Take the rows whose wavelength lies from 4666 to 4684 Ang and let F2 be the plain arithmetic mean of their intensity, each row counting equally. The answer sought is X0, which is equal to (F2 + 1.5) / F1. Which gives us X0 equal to 1.73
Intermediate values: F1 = 2.09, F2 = 2.12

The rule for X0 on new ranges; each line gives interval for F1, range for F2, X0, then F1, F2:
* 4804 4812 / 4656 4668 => 1.52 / 2.39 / 2.14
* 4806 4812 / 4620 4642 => 1.65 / 2.33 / 2.34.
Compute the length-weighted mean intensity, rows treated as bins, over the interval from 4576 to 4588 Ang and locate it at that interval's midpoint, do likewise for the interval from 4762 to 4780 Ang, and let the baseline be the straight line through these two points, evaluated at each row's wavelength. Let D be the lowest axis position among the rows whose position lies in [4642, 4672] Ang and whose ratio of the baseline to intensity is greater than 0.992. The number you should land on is 4643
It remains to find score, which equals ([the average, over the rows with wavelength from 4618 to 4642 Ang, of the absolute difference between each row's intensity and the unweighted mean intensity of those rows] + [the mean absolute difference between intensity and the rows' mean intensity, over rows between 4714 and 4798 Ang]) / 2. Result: 0.161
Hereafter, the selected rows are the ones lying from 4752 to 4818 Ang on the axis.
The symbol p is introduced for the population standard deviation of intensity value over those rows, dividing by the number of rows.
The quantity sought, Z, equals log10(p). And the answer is -0.865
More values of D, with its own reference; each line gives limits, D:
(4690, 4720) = 4691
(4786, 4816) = 4793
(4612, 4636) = 4622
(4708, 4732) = 4709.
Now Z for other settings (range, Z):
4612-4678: -0.719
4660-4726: -0.759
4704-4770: -0.668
